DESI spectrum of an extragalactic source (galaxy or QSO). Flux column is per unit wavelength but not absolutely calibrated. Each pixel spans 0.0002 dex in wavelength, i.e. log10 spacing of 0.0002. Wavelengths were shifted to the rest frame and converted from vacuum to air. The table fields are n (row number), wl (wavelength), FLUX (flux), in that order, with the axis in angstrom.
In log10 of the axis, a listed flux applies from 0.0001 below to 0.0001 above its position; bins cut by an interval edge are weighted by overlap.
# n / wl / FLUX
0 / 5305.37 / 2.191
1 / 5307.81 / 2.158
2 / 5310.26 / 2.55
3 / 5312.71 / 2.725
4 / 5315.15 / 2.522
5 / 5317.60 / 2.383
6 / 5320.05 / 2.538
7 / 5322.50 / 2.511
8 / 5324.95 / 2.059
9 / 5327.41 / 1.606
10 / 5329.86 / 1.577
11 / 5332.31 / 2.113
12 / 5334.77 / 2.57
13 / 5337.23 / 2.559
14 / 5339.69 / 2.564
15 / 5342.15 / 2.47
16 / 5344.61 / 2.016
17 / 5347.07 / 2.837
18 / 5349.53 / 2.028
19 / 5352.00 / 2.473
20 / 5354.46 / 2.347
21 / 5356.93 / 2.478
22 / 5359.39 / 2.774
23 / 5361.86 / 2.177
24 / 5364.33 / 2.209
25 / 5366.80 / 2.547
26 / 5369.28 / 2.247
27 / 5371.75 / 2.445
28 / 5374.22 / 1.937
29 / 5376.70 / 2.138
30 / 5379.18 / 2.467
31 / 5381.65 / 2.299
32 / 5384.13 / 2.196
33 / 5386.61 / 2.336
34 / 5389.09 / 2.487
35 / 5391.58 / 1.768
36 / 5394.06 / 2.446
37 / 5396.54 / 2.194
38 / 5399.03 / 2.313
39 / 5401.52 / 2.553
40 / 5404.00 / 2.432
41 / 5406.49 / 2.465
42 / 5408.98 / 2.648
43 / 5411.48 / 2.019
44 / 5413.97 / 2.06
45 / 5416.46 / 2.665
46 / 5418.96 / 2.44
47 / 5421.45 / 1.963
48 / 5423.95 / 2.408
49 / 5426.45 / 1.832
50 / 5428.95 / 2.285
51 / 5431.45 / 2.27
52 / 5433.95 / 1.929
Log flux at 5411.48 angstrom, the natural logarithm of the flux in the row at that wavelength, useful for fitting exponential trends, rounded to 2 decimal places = 0.70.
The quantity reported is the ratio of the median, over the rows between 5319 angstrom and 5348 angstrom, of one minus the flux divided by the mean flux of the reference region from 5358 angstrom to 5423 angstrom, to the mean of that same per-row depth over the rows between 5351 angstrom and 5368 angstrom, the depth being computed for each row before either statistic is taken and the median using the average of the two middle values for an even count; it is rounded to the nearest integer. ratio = 2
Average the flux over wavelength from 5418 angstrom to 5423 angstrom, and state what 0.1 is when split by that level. 0.0454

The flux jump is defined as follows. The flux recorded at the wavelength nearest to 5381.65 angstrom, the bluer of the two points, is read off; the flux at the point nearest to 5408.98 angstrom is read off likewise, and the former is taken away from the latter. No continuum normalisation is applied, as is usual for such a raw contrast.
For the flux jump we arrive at 0.3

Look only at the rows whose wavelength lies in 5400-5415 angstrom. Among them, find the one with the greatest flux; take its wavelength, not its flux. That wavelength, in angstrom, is 5408.98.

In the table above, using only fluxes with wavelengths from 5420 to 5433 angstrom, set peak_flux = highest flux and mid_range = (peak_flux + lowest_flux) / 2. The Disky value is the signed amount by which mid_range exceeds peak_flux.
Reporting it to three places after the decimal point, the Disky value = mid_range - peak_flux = -0.288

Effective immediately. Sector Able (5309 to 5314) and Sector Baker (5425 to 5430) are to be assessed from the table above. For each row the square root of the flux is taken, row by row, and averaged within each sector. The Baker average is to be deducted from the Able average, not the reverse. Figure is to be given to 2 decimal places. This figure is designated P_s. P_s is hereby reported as 0.19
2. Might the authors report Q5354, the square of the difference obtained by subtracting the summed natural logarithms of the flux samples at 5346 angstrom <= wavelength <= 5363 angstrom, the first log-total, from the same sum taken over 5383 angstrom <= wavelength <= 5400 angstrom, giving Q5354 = 0.34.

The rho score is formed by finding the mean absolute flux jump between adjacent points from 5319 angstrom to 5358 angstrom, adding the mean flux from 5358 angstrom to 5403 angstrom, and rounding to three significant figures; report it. 2.63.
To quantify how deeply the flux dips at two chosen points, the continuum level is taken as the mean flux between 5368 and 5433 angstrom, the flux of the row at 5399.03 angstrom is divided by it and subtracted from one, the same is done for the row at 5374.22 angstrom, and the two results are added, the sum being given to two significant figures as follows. 0.14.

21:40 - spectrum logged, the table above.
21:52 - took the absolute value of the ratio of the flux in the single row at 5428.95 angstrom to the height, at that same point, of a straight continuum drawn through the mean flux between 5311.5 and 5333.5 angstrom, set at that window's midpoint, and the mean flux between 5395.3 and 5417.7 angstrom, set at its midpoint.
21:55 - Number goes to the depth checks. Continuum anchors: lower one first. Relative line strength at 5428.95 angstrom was 0.95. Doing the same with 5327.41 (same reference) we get 0.72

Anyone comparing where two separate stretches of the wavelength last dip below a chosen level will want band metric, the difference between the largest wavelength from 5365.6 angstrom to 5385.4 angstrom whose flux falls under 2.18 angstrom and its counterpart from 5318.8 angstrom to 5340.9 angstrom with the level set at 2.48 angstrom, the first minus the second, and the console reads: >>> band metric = 44.4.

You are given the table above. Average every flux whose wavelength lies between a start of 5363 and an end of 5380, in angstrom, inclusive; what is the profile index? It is 2.28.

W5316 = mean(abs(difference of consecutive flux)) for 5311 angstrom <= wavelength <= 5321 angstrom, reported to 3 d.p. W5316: 0.166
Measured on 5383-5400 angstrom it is 0.343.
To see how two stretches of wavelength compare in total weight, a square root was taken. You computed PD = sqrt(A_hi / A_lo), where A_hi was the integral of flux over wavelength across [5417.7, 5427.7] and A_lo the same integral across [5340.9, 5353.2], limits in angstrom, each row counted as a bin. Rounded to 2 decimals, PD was 0.86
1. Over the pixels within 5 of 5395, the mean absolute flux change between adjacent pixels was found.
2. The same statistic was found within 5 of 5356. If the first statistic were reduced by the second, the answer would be 0.2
